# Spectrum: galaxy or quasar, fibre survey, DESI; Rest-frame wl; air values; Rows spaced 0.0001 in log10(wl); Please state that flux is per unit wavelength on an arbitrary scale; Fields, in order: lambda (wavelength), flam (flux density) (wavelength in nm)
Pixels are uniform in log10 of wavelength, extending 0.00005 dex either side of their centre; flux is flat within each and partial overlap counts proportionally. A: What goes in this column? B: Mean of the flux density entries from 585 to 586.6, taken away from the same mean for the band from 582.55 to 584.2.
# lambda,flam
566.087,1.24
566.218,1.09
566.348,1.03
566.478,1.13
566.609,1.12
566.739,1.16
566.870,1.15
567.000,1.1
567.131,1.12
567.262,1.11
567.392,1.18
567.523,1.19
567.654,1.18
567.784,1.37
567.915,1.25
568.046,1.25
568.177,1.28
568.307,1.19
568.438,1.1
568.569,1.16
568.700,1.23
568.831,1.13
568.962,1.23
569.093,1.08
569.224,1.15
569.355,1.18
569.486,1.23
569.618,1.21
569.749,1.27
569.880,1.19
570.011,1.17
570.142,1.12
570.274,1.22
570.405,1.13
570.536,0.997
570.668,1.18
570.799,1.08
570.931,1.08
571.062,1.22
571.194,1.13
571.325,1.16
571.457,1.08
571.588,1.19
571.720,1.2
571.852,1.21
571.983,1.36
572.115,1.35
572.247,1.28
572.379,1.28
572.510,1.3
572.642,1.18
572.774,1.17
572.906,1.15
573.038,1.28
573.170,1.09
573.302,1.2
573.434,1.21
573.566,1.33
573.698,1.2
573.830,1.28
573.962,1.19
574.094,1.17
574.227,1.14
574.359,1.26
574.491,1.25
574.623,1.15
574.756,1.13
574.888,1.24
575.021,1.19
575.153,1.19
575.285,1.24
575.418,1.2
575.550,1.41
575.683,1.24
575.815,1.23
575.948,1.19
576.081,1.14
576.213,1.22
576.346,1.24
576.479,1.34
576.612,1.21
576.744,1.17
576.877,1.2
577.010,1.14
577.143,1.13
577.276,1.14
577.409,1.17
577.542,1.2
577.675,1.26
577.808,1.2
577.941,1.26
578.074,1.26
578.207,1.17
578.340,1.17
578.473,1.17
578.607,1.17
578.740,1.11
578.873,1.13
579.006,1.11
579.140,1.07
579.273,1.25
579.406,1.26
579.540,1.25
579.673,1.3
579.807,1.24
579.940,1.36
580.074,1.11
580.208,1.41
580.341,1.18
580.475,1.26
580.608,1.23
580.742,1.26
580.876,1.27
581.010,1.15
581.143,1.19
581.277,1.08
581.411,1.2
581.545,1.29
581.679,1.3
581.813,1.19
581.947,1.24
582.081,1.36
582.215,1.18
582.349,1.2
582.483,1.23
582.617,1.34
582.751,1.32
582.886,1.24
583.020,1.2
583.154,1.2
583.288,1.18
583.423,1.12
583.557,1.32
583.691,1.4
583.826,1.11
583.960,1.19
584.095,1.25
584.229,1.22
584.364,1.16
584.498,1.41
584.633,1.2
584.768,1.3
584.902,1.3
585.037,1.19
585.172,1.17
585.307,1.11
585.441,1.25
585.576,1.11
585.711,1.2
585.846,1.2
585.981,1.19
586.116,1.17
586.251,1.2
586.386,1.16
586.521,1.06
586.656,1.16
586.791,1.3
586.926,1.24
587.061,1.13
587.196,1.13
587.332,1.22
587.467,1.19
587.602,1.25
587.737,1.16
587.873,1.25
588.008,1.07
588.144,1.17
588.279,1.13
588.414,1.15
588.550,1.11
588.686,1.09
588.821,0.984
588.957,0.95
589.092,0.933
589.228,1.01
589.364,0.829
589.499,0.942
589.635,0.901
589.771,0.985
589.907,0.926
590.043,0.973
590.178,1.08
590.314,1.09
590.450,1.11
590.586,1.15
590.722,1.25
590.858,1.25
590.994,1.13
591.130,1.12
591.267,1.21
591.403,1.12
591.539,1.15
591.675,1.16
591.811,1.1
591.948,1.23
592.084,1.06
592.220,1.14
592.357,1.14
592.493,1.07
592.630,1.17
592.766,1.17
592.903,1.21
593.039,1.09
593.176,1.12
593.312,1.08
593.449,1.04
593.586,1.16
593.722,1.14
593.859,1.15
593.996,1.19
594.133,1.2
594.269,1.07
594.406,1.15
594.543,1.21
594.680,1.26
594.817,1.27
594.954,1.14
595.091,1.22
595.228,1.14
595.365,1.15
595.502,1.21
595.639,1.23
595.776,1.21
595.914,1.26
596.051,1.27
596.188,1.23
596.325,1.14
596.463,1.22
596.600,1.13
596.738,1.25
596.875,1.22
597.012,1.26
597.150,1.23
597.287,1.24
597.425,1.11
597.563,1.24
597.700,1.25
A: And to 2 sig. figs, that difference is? 0.072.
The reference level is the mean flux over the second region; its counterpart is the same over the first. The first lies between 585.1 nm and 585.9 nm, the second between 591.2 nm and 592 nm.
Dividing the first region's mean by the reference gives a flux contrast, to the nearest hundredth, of 1.01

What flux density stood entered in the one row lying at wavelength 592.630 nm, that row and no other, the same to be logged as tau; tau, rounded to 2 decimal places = 1.17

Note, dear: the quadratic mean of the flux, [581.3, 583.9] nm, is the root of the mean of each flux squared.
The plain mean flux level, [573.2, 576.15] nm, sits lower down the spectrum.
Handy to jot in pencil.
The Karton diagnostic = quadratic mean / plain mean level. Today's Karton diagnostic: 1.02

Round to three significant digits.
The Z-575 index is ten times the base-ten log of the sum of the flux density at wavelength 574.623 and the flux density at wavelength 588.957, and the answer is 3.22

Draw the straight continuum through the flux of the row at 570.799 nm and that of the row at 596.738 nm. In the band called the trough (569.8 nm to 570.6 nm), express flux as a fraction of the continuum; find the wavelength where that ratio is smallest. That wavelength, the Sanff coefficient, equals 570.536 nm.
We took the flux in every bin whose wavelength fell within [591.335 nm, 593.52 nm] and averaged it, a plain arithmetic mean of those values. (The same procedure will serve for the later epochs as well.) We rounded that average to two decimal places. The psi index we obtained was 1.13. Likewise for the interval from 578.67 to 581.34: 1.21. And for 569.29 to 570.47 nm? 1.19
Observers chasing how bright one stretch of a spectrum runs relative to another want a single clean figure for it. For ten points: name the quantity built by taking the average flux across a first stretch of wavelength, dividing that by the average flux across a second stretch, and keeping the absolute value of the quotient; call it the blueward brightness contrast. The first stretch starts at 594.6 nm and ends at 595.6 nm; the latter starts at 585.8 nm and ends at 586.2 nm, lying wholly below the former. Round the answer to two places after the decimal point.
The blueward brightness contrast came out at 1.01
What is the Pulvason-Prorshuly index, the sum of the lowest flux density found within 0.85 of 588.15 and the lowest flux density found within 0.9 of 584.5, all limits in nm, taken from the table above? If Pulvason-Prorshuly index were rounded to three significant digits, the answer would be 2.06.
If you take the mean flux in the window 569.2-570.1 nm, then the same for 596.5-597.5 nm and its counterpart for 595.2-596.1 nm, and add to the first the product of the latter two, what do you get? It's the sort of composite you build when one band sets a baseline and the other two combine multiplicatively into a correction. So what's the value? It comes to 2.66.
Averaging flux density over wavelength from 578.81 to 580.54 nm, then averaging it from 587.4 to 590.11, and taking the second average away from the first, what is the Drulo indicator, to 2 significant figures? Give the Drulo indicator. 0.18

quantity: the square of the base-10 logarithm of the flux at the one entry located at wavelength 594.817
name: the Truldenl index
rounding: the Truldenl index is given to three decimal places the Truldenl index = 0.011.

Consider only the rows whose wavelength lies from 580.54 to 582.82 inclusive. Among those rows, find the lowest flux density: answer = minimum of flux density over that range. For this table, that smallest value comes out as 1.08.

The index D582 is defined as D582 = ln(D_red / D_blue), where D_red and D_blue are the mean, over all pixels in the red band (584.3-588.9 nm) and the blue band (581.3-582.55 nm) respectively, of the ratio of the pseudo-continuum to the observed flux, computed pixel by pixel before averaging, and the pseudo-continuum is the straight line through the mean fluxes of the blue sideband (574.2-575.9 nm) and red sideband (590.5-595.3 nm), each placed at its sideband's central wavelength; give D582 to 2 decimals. 0.04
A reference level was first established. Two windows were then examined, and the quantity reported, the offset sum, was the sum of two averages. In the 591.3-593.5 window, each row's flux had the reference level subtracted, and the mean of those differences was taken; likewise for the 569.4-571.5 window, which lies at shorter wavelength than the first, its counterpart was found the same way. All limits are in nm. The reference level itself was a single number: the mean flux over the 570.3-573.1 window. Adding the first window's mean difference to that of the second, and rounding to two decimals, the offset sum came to -0.10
